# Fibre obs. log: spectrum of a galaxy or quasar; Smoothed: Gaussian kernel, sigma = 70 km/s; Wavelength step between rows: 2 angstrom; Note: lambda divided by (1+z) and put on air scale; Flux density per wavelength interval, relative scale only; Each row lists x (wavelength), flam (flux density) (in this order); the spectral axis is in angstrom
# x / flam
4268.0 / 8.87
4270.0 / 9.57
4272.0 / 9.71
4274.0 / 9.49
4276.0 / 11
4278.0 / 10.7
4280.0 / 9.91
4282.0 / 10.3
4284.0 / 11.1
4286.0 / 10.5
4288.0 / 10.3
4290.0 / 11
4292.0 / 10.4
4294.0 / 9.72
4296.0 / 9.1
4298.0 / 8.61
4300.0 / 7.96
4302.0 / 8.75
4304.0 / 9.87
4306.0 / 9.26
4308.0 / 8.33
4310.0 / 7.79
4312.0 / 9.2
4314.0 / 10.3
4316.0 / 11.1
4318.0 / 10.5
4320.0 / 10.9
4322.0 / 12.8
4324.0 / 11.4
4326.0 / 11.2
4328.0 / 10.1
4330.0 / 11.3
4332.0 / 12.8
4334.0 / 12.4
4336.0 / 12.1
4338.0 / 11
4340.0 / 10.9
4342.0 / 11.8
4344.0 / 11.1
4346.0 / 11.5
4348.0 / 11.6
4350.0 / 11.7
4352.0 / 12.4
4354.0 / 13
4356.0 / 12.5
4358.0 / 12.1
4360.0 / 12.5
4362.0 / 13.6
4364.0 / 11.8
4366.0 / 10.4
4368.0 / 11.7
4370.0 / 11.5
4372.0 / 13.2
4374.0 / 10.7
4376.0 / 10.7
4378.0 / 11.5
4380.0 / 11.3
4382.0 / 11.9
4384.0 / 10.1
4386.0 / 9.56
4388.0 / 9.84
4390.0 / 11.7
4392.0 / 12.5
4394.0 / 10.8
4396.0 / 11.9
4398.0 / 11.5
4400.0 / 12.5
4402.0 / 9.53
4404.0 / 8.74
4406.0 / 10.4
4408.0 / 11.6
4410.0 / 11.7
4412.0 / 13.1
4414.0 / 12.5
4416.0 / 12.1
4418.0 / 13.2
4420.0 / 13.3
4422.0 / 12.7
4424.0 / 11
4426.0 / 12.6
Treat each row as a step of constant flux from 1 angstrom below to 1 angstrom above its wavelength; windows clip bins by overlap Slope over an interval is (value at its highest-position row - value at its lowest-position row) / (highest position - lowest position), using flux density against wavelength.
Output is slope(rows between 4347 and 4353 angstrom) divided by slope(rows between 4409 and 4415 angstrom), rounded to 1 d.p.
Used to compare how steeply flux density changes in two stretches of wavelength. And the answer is 1.0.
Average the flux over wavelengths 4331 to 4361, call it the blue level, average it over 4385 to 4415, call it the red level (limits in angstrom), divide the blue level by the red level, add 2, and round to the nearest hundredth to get 3.07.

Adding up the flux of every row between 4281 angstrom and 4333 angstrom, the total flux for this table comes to 265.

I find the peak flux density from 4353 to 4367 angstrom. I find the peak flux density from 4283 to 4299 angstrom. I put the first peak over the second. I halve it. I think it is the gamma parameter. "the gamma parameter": 0.61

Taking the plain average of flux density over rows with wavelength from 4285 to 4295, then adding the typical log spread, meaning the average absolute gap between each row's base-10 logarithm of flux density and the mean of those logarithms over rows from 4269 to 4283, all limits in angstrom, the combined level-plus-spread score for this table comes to 10.4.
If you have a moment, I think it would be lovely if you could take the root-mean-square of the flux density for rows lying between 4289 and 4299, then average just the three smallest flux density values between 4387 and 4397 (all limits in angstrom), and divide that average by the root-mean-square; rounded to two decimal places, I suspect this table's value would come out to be 1.10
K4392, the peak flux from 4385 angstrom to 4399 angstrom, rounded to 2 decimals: 12.50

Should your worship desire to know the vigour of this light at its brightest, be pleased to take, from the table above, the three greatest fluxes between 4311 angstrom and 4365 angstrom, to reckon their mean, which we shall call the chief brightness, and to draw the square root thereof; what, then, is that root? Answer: 3.62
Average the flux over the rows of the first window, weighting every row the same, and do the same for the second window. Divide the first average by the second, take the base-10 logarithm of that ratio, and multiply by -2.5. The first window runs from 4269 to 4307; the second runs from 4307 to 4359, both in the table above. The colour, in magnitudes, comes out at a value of 0.14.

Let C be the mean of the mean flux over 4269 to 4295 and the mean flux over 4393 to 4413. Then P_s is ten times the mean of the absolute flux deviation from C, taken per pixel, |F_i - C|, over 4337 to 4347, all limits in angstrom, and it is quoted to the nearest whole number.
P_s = 5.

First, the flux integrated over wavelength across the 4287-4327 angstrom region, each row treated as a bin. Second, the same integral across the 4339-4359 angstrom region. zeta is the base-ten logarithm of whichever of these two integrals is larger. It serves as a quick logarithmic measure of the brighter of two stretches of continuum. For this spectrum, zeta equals 2.6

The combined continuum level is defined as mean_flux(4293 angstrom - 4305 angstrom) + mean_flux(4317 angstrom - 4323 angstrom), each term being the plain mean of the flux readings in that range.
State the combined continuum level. 20.4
